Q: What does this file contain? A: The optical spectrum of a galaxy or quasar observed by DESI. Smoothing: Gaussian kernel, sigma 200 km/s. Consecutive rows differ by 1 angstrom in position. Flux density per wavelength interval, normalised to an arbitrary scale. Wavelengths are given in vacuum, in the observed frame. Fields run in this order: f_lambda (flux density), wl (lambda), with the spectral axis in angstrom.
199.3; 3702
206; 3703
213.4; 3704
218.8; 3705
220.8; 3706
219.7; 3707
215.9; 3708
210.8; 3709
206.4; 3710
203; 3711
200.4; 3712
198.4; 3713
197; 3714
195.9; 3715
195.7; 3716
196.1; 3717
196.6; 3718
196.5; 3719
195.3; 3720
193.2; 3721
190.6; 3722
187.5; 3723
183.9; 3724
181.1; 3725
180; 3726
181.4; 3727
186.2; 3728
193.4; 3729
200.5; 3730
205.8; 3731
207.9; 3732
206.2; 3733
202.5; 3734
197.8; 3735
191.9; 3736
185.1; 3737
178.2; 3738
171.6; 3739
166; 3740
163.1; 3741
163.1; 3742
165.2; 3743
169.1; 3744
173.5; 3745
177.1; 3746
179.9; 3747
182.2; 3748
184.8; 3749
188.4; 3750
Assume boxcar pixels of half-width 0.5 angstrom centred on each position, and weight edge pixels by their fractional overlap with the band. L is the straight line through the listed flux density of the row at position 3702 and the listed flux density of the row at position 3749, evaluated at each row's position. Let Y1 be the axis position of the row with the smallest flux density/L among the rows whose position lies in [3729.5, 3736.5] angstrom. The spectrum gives 3736 angstrom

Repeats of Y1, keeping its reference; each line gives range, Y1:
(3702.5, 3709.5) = 3703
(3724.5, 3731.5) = 3726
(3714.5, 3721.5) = 3721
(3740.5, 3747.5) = 3741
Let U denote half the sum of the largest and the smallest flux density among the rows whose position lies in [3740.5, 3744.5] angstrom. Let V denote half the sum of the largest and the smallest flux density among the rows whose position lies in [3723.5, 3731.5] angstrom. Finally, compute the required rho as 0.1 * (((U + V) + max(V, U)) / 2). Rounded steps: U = 166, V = 193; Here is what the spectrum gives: 27.6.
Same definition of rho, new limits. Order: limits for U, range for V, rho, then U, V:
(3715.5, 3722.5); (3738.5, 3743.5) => 27.7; 194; 167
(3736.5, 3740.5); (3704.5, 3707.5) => 30.8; 176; 220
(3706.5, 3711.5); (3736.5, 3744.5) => 29.8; 211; 174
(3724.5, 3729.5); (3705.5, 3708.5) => 31.2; 187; 218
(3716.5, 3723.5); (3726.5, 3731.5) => 29.0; 192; 194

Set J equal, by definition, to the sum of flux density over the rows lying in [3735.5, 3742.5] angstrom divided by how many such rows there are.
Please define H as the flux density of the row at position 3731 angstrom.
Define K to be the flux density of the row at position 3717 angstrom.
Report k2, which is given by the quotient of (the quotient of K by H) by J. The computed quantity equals 0.0055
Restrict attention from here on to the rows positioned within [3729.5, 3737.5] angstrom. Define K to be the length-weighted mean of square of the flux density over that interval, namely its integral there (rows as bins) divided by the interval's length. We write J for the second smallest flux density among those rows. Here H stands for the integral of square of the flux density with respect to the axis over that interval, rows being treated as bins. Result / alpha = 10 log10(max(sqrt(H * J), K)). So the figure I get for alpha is 46.0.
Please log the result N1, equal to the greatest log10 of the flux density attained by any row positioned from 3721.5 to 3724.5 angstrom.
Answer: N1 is 2.28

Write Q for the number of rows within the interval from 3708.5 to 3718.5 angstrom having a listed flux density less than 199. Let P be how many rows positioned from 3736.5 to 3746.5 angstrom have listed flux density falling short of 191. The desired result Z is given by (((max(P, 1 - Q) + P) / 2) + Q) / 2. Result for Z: 8.0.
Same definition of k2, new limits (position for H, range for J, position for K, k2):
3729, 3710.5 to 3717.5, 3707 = 0.0057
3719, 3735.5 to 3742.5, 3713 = 0.0058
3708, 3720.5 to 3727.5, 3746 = 0.0044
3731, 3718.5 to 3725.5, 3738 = 0.0046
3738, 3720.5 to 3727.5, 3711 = 0.0061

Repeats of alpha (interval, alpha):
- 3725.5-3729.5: 45.4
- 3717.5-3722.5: 45.8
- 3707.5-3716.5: 46.1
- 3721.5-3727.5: 45.3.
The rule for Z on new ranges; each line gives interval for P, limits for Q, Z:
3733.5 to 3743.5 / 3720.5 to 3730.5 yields 8.0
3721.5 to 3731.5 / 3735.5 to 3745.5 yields 8.5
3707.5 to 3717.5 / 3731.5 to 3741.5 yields 3.5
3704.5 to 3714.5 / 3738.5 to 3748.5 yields 5.0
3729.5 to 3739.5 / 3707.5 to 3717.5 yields 4.0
